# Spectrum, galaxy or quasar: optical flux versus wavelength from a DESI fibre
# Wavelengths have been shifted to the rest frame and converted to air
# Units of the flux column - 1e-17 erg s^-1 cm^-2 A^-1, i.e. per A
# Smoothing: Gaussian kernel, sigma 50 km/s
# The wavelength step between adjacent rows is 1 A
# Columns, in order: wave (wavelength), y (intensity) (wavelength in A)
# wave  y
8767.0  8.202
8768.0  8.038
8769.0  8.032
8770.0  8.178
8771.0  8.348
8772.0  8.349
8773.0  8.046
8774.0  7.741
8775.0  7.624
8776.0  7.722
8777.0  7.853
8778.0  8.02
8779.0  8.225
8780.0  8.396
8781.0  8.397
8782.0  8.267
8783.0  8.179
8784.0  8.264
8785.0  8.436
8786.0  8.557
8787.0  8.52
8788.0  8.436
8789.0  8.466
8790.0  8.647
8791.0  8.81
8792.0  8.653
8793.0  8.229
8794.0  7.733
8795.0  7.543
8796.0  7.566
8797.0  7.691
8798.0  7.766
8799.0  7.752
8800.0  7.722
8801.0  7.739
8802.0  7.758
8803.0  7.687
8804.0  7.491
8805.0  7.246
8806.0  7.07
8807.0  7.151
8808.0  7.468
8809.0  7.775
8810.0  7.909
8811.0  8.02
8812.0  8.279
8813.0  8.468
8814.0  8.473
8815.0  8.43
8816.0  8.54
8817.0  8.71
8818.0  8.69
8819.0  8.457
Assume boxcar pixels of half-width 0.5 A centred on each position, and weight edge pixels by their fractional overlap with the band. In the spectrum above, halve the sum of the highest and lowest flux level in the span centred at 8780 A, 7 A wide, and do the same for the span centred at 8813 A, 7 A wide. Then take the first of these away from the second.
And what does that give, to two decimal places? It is 0.10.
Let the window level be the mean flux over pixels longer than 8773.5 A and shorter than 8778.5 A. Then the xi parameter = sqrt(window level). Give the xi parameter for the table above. 2.79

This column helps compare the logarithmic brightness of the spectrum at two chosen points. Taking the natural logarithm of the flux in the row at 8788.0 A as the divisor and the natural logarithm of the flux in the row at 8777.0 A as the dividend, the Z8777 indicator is 0.97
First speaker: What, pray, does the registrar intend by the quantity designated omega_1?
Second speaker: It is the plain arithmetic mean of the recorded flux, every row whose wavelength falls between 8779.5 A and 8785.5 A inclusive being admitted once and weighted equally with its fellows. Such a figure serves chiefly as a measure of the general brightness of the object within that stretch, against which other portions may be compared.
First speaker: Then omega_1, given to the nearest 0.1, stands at 8.3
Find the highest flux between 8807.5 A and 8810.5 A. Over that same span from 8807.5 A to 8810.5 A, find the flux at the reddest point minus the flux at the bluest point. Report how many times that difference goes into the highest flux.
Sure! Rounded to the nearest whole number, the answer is 18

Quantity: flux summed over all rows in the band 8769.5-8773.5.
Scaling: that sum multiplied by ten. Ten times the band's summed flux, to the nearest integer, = 329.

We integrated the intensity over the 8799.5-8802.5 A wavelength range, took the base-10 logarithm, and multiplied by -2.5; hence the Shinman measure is -3.41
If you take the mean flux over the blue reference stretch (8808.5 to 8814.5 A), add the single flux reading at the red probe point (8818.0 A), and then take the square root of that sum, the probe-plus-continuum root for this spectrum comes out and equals 4.10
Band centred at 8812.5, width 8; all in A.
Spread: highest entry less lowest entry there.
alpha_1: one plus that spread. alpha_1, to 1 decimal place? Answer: 1.8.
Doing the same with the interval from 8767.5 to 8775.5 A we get 1.7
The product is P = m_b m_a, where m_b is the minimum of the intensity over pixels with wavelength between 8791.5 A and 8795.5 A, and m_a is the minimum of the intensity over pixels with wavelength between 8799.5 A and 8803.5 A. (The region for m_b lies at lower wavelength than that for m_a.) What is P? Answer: 58.0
